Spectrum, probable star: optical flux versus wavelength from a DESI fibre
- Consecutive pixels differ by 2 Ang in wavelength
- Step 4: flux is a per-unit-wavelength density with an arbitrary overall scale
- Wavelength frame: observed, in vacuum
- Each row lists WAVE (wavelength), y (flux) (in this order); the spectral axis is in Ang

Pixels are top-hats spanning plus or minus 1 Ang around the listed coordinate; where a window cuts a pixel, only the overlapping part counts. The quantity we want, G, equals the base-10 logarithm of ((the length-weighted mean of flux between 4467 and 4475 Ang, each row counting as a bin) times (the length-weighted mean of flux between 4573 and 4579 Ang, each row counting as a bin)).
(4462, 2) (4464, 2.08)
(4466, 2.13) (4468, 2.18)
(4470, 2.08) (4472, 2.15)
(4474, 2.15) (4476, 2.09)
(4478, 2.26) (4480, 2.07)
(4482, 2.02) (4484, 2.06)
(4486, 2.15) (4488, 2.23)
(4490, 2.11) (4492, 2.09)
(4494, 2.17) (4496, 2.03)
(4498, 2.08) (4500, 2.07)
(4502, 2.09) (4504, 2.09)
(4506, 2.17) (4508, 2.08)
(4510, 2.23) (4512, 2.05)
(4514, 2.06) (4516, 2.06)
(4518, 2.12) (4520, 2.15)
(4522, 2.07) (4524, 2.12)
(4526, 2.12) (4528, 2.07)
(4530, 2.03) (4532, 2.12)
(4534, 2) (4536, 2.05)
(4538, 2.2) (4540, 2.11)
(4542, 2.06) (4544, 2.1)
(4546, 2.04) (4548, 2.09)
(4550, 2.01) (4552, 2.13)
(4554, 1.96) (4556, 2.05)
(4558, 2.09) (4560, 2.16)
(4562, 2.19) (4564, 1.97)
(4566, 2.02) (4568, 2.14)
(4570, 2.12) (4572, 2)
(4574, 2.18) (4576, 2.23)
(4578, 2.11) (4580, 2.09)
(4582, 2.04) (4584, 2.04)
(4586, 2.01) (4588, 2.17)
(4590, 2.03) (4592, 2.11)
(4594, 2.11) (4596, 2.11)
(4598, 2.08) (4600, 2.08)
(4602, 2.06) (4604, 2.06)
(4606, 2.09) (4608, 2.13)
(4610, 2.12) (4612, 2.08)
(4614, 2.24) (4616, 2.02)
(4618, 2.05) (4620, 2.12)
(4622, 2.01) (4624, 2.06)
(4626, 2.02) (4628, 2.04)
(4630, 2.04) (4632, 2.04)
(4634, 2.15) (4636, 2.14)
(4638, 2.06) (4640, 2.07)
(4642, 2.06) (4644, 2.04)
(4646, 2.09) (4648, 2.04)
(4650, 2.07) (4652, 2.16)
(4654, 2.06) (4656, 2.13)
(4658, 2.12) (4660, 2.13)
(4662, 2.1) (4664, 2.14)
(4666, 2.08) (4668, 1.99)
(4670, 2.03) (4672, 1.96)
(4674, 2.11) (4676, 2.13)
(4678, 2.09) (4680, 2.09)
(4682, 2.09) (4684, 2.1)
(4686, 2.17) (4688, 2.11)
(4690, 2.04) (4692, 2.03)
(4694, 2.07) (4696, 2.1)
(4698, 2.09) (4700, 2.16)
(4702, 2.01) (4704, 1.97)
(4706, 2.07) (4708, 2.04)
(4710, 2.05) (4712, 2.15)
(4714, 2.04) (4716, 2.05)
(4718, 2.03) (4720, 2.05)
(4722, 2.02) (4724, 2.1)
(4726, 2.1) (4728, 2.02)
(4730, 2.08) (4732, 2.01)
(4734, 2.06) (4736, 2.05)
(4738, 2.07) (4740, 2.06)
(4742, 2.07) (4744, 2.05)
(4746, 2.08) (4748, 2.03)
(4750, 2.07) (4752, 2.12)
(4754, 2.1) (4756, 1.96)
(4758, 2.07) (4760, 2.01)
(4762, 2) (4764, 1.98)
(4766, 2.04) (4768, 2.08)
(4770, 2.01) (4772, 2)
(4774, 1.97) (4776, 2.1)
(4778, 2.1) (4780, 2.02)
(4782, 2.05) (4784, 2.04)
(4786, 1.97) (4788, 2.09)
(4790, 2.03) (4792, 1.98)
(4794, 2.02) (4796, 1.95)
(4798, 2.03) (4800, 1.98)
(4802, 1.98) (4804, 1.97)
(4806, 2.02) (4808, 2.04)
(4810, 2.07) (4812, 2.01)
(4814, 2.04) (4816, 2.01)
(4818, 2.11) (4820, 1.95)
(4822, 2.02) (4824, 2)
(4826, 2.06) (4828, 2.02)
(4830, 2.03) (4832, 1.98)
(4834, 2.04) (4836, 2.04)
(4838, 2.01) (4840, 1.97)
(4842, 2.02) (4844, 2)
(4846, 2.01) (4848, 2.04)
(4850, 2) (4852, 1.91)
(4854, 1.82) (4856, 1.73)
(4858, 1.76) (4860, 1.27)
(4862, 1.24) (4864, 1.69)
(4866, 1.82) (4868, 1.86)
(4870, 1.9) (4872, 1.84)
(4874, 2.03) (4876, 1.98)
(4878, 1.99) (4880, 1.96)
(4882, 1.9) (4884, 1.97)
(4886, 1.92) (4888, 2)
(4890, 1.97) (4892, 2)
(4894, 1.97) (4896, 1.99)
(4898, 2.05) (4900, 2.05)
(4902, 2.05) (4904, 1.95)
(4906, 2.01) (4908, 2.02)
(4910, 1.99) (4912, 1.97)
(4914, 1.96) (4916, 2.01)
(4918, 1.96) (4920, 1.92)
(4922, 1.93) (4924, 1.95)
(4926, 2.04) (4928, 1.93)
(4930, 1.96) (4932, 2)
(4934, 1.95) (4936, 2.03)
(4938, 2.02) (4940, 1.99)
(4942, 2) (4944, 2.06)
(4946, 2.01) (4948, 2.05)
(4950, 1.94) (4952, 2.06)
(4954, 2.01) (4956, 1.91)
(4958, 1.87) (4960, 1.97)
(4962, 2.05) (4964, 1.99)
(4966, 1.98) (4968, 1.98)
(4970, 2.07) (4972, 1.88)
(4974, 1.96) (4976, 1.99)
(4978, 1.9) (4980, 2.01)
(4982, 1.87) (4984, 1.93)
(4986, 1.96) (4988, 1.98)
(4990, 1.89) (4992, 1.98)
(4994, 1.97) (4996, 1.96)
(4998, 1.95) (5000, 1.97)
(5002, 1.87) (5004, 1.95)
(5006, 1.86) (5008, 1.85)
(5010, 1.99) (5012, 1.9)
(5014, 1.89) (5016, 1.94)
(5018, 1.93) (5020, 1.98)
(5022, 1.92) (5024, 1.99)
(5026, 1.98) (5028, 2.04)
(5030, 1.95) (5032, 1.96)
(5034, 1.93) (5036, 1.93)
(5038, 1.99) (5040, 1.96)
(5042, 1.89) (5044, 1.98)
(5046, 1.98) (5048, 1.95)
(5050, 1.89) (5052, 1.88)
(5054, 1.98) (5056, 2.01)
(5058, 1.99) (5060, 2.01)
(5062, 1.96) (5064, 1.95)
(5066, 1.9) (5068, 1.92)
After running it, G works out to 0.668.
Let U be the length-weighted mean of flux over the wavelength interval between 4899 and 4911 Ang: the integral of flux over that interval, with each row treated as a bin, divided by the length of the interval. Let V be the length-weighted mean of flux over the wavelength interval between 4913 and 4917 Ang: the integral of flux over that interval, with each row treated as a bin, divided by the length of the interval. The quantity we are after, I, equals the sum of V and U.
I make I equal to 4.00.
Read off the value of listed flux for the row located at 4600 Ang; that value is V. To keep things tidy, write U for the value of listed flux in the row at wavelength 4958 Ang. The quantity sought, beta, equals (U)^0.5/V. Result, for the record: 0.657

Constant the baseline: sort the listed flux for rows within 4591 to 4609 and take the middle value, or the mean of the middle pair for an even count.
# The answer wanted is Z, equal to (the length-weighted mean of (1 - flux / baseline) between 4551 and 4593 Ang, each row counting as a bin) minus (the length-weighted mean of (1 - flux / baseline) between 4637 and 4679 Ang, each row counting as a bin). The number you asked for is 0.00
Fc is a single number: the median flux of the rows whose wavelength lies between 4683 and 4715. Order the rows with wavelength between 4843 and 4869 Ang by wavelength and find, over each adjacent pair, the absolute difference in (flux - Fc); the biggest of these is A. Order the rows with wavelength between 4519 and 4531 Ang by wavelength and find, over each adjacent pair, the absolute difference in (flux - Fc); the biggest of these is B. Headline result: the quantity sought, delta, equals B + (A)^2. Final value 0.32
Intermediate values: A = 0.49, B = 0.08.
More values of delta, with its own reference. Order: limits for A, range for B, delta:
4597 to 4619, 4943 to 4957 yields 0.17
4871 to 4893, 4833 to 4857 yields 0.13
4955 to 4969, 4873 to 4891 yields 0.09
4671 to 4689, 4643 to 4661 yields 0.12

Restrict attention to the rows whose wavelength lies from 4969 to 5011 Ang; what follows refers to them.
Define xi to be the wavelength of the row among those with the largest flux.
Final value 4970 Ang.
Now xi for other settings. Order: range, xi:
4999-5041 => 5028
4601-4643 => 4614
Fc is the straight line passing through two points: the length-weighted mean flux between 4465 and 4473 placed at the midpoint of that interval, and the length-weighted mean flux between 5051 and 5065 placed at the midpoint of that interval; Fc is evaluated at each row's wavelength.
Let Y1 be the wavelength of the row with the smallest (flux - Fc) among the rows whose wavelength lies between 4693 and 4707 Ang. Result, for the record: 4704 Ang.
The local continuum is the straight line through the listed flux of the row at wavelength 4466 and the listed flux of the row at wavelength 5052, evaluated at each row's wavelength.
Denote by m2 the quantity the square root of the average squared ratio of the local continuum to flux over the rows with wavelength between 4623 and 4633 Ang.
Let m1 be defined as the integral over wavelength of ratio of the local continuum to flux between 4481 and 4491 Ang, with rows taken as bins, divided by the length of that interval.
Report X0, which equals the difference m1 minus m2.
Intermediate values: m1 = 1.00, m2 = 1.01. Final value -0.006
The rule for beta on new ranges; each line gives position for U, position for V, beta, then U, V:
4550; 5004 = 0.727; 2.01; 1.95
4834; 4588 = 0.658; 2.04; 2.17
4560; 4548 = 0.703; 2.16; 2.09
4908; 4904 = 0.729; 2.02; 1.95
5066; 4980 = 0.686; 1.9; 2.01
